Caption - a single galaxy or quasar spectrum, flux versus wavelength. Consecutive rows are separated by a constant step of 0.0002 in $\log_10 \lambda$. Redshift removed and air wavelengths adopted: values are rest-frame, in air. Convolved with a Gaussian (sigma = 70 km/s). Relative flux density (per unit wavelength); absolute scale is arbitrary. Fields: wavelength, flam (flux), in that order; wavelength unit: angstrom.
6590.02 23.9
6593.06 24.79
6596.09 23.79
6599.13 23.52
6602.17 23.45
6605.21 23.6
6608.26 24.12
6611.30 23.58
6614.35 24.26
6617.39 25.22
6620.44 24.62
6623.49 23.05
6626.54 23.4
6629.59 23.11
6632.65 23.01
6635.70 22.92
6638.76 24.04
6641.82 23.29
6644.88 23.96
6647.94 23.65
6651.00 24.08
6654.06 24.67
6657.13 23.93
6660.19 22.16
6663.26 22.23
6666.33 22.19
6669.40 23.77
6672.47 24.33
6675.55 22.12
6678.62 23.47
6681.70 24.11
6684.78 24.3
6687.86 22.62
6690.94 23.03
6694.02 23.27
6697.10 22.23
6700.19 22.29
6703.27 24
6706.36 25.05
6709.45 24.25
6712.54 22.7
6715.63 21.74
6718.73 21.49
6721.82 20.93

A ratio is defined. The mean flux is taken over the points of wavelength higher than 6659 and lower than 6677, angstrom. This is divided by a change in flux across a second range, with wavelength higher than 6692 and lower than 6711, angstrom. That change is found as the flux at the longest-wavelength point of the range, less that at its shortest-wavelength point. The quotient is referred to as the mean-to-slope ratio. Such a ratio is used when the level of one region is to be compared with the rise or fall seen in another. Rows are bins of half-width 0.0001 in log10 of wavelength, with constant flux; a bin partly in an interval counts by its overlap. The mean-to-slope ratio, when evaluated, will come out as 23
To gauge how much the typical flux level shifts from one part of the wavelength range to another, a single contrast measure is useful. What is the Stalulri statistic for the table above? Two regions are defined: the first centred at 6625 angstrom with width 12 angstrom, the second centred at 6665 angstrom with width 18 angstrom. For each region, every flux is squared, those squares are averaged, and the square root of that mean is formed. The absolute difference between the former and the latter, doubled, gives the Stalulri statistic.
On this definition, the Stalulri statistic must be 0.87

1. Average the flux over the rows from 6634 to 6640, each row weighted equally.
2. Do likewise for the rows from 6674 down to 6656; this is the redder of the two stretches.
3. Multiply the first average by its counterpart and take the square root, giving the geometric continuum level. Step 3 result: 23.3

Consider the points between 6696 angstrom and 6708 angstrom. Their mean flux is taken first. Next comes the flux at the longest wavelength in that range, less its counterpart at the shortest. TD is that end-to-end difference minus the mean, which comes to -20.6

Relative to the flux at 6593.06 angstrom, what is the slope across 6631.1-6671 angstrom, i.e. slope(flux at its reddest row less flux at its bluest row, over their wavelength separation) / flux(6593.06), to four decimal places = 0.0008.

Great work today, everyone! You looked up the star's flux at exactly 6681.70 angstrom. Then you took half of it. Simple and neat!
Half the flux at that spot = 12.1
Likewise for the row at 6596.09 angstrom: 11.9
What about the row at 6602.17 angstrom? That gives 11.7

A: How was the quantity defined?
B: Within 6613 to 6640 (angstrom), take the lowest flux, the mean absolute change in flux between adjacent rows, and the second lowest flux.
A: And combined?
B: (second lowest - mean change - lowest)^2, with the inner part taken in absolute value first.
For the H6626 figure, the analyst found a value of 0.30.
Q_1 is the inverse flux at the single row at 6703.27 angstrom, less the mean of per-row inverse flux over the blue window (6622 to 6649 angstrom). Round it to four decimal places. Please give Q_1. -0.0011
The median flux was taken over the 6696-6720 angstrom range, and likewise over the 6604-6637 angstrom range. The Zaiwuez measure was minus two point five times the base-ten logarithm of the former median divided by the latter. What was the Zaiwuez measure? 0.051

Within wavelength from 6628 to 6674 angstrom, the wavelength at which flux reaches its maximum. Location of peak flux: 6654.06 angstrom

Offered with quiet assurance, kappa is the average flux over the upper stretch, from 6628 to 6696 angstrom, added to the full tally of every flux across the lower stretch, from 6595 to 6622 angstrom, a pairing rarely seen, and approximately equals 240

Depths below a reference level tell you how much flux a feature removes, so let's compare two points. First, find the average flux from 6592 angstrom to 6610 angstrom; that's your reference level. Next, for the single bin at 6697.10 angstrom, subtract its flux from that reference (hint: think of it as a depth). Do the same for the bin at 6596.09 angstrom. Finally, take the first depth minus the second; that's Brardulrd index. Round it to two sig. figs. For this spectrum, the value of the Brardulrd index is 1.6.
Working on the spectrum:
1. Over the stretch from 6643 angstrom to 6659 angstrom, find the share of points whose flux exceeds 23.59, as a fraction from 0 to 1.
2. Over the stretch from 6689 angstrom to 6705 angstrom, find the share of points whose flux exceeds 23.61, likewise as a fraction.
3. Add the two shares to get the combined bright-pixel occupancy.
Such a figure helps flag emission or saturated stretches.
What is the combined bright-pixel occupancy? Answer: 1.20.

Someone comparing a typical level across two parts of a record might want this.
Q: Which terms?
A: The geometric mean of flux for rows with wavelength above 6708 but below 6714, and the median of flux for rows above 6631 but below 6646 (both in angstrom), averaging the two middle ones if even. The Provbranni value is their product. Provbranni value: 546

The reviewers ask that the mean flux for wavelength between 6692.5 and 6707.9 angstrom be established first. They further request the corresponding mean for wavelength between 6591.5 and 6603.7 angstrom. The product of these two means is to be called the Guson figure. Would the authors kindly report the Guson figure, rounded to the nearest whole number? 558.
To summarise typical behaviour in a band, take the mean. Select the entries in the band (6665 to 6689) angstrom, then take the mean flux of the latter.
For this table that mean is 23.4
